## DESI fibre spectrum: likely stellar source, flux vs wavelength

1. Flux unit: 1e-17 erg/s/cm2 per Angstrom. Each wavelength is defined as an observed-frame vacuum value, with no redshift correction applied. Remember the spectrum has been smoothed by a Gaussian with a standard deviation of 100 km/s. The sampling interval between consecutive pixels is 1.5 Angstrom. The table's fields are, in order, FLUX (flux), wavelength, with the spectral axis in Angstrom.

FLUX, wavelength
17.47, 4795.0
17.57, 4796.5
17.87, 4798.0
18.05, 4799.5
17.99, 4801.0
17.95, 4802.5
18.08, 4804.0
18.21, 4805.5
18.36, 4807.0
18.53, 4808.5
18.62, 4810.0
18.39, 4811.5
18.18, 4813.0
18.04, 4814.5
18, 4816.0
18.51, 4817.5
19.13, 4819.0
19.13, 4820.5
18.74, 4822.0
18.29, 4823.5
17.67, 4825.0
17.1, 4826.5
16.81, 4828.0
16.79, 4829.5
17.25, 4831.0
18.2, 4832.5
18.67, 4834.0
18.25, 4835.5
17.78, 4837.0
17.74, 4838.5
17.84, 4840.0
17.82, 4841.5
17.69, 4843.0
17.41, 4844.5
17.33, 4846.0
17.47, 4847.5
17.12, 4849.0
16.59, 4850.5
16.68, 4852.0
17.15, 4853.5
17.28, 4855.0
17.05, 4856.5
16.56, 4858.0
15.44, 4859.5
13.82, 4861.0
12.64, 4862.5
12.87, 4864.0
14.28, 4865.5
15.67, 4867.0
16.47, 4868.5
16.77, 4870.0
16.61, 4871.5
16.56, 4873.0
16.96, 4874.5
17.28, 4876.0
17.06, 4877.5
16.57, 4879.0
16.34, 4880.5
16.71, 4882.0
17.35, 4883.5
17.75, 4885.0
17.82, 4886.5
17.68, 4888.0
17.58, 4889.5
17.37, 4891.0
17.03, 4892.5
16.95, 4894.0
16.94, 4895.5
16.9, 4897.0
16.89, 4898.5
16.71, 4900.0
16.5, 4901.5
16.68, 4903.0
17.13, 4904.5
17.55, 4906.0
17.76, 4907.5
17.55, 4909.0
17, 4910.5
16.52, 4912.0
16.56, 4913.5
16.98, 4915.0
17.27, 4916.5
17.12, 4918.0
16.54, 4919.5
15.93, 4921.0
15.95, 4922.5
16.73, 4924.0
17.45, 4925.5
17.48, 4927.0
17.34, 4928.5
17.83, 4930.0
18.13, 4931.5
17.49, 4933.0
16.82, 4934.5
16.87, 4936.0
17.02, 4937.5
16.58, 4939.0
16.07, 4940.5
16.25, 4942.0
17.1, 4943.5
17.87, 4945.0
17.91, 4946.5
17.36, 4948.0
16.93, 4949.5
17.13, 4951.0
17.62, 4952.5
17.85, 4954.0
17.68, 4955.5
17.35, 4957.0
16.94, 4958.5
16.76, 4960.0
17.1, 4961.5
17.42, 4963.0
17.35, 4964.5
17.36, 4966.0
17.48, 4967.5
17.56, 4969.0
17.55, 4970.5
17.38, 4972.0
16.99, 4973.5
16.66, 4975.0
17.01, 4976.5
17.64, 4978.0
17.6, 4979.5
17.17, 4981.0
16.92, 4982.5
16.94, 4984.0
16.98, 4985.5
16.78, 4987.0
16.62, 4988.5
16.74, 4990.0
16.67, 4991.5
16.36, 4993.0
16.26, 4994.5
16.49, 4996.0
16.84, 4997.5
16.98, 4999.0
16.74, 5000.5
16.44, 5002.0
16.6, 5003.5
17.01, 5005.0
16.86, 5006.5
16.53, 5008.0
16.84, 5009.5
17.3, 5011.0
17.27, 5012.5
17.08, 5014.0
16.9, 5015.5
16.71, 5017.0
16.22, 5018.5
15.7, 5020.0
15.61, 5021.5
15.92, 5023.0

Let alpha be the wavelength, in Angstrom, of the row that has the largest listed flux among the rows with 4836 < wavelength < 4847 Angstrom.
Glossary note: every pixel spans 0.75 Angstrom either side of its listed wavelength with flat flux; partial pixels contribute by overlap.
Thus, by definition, 4840.0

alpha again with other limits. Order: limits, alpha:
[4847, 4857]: 4847.5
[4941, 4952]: 4946.5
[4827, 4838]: 4834.0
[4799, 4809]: 4808.5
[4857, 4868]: 4858.0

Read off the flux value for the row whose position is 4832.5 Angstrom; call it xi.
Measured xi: 18.2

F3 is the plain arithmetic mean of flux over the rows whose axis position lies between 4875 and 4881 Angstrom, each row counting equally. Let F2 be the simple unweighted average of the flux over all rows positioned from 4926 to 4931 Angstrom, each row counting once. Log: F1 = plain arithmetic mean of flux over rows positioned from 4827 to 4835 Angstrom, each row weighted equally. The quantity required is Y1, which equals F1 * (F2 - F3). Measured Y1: 13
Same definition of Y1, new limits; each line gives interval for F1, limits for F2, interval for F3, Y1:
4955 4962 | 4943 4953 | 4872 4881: 11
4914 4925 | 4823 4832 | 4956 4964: 3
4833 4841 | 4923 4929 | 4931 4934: -10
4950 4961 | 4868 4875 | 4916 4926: -1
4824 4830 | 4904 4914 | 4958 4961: 5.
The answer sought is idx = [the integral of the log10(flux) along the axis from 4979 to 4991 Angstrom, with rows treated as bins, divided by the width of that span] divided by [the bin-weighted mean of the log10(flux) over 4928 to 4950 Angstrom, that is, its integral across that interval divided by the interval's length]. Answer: 1.00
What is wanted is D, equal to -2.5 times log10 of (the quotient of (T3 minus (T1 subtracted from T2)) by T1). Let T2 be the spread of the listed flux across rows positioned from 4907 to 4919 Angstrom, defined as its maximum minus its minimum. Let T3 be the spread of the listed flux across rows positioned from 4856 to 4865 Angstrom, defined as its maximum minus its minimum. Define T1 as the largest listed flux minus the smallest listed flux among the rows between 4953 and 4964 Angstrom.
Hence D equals -1.48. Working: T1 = 1.09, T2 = 1.2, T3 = 4.4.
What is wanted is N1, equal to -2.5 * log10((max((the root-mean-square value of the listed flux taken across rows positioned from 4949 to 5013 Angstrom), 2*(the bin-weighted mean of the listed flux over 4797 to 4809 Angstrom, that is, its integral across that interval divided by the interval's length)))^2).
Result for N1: -7.79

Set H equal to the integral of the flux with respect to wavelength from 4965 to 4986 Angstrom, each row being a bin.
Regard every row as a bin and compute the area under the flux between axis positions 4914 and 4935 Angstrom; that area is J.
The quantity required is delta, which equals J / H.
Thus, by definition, 0.991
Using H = 362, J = 359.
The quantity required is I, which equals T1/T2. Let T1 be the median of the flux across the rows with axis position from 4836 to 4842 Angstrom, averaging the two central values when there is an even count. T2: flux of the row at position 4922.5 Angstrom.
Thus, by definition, 1.12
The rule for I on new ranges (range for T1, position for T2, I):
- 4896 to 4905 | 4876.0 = 0.97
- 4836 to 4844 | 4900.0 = 1.06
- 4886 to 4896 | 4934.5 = 1.03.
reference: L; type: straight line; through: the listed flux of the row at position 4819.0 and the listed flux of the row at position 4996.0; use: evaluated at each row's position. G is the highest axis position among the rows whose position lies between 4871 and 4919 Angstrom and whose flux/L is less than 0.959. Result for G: 4913.5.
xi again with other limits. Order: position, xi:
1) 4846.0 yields 17.33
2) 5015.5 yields 16.9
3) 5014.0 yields 17.08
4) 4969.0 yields 17.56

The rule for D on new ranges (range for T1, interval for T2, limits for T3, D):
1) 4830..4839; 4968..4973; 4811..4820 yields -0.56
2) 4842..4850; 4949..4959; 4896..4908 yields -0.51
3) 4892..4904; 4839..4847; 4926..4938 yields -1.00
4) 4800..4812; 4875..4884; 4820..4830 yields -1.19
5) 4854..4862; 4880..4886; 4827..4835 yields -0.14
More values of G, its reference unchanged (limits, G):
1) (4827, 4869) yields 4868.5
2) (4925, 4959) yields 4942.0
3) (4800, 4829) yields 4828.0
